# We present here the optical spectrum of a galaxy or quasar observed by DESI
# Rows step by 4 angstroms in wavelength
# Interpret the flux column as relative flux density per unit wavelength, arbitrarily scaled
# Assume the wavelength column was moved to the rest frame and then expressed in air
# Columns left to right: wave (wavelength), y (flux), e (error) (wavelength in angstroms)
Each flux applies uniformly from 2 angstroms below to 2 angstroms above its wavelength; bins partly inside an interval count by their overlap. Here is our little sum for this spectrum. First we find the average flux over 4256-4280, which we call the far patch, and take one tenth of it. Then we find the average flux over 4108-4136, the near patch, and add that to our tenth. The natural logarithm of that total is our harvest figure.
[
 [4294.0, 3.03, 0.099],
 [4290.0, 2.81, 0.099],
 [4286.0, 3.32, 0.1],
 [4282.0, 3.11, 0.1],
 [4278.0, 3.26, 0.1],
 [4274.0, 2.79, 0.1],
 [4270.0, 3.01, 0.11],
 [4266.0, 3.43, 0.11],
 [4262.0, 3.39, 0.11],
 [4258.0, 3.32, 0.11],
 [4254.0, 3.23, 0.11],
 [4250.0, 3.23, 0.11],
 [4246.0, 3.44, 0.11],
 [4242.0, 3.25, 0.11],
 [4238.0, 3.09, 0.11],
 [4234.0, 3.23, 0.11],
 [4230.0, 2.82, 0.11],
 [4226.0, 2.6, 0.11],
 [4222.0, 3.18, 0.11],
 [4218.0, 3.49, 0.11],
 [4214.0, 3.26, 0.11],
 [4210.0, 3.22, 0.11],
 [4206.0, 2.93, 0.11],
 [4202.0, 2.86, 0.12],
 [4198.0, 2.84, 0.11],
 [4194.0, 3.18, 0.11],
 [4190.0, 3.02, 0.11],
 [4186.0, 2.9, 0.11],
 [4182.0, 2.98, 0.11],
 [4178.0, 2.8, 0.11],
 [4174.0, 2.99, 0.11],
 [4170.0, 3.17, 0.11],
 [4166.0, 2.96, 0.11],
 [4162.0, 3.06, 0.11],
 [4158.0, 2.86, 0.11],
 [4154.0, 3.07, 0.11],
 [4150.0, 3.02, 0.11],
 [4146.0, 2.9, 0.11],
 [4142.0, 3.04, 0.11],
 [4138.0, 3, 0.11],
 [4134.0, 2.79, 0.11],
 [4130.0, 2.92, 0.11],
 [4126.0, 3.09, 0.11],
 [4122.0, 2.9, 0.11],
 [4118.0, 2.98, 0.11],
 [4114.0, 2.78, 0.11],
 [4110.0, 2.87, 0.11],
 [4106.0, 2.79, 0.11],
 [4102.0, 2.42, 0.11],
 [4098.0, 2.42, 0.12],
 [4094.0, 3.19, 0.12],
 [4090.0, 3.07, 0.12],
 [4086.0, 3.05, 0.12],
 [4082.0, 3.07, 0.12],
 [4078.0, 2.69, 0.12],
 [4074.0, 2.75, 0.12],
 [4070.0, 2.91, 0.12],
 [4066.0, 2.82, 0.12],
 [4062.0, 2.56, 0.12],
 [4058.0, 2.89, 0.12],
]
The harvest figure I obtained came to 1.17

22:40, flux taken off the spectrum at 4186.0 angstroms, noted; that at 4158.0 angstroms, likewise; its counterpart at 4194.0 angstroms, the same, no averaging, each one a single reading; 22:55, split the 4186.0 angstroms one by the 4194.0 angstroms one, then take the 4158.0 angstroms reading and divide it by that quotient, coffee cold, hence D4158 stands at 3.14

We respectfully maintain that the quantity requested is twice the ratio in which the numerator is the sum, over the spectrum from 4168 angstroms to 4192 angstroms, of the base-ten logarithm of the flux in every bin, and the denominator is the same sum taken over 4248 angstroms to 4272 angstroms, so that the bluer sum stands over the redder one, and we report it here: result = 1.84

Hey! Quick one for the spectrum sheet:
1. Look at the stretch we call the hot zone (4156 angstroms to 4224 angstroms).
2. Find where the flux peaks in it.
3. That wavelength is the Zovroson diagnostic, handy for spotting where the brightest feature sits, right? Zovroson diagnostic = 4218.0 angstroms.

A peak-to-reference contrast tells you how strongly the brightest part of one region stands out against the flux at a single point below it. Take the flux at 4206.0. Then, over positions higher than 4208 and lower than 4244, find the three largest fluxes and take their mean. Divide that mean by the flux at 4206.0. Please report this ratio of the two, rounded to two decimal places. 1.14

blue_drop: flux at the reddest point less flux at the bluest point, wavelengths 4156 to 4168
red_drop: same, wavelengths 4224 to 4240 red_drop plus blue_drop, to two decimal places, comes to 0.59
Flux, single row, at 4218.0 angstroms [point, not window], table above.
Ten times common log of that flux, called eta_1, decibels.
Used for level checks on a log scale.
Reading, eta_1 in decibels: 5.4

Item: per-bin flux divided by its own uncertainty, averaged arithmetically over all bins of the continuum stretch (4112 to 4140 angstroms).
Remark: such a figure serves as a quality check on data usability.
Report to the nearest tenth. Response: 26.6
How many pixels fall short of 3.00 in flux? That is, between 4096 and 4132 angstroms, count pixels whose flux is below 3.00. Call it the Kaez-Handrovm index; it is 8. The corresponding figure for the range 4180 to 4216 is 5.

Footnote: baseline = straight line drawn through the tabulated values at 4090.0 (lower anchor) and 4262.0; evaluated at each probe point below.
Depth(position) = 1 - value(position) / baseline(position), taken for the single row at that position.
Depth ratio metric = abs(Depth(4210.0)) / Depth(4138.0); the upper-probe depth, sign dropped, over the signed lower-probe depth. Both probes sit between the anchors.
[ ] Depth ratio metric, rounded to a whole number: 0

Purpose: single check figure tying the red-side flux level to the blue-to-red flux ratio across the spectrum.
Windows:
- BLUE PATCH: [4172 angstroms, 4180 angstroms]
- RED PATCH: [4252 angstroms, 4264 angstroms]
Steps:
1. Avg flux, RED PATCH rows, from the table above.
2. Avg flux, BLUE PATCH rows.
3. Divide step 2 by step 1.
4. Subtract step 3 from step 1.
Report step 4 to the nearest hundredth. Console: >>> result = 2.44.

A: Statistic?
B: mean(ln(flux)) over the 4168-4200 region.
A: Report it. 1.09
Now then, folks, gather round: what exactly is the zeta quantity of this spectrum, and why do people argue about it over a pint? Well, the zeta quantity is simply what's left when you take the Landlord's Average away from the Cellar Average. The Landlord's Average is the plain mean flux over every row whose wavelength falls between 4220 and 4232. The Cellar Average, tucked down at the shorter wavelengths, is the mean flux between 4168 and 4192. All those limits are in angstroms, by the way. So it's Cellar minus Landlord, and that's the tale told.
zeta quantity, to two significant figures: 0.11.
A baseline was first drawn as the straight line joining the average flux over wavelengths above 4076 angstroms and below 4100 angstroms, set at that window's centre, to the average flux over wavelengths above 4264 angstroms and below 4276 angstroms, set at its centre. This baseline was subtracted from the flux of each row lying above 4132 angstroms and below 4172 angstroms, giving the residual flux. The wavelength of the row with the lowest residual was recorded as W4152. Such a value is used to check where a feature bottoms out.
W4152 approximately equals 4134.0 angstroms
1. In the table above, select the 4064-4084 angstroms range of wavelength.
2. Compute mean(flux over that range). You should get 2.85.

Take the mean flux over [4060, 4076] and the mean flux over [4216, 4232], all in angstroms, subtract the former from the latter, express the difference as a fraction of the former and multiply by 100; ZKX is 10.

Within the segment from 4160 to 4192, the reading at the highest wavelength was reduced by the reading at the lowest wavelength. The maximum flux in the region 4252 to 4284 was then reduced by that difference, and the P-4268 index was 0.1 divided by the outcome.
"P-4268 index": 0.029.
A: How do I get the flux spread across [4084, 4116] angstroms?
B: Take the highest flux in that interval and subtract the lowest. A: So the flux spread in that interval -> 0.77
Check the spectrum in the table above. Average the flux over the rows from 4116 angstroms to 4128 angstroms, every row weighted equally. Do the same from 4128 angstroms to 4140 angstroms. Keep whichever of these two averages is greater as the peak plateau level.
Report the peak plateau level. 2.99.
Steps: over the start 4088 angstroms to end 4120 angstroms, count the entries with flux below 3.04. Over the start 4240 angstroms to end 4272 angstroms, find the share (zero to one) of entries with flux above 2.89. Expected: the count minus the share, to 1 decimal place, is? 5.0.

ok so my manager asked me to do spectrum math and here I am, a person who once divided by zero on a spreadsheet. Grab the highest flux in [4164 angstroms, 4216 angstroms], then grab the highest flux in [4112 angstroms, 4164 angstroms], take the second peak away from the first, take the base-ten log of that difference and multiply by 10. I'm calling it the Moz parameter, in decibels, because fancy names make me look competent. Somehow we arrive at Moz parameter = -7.7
